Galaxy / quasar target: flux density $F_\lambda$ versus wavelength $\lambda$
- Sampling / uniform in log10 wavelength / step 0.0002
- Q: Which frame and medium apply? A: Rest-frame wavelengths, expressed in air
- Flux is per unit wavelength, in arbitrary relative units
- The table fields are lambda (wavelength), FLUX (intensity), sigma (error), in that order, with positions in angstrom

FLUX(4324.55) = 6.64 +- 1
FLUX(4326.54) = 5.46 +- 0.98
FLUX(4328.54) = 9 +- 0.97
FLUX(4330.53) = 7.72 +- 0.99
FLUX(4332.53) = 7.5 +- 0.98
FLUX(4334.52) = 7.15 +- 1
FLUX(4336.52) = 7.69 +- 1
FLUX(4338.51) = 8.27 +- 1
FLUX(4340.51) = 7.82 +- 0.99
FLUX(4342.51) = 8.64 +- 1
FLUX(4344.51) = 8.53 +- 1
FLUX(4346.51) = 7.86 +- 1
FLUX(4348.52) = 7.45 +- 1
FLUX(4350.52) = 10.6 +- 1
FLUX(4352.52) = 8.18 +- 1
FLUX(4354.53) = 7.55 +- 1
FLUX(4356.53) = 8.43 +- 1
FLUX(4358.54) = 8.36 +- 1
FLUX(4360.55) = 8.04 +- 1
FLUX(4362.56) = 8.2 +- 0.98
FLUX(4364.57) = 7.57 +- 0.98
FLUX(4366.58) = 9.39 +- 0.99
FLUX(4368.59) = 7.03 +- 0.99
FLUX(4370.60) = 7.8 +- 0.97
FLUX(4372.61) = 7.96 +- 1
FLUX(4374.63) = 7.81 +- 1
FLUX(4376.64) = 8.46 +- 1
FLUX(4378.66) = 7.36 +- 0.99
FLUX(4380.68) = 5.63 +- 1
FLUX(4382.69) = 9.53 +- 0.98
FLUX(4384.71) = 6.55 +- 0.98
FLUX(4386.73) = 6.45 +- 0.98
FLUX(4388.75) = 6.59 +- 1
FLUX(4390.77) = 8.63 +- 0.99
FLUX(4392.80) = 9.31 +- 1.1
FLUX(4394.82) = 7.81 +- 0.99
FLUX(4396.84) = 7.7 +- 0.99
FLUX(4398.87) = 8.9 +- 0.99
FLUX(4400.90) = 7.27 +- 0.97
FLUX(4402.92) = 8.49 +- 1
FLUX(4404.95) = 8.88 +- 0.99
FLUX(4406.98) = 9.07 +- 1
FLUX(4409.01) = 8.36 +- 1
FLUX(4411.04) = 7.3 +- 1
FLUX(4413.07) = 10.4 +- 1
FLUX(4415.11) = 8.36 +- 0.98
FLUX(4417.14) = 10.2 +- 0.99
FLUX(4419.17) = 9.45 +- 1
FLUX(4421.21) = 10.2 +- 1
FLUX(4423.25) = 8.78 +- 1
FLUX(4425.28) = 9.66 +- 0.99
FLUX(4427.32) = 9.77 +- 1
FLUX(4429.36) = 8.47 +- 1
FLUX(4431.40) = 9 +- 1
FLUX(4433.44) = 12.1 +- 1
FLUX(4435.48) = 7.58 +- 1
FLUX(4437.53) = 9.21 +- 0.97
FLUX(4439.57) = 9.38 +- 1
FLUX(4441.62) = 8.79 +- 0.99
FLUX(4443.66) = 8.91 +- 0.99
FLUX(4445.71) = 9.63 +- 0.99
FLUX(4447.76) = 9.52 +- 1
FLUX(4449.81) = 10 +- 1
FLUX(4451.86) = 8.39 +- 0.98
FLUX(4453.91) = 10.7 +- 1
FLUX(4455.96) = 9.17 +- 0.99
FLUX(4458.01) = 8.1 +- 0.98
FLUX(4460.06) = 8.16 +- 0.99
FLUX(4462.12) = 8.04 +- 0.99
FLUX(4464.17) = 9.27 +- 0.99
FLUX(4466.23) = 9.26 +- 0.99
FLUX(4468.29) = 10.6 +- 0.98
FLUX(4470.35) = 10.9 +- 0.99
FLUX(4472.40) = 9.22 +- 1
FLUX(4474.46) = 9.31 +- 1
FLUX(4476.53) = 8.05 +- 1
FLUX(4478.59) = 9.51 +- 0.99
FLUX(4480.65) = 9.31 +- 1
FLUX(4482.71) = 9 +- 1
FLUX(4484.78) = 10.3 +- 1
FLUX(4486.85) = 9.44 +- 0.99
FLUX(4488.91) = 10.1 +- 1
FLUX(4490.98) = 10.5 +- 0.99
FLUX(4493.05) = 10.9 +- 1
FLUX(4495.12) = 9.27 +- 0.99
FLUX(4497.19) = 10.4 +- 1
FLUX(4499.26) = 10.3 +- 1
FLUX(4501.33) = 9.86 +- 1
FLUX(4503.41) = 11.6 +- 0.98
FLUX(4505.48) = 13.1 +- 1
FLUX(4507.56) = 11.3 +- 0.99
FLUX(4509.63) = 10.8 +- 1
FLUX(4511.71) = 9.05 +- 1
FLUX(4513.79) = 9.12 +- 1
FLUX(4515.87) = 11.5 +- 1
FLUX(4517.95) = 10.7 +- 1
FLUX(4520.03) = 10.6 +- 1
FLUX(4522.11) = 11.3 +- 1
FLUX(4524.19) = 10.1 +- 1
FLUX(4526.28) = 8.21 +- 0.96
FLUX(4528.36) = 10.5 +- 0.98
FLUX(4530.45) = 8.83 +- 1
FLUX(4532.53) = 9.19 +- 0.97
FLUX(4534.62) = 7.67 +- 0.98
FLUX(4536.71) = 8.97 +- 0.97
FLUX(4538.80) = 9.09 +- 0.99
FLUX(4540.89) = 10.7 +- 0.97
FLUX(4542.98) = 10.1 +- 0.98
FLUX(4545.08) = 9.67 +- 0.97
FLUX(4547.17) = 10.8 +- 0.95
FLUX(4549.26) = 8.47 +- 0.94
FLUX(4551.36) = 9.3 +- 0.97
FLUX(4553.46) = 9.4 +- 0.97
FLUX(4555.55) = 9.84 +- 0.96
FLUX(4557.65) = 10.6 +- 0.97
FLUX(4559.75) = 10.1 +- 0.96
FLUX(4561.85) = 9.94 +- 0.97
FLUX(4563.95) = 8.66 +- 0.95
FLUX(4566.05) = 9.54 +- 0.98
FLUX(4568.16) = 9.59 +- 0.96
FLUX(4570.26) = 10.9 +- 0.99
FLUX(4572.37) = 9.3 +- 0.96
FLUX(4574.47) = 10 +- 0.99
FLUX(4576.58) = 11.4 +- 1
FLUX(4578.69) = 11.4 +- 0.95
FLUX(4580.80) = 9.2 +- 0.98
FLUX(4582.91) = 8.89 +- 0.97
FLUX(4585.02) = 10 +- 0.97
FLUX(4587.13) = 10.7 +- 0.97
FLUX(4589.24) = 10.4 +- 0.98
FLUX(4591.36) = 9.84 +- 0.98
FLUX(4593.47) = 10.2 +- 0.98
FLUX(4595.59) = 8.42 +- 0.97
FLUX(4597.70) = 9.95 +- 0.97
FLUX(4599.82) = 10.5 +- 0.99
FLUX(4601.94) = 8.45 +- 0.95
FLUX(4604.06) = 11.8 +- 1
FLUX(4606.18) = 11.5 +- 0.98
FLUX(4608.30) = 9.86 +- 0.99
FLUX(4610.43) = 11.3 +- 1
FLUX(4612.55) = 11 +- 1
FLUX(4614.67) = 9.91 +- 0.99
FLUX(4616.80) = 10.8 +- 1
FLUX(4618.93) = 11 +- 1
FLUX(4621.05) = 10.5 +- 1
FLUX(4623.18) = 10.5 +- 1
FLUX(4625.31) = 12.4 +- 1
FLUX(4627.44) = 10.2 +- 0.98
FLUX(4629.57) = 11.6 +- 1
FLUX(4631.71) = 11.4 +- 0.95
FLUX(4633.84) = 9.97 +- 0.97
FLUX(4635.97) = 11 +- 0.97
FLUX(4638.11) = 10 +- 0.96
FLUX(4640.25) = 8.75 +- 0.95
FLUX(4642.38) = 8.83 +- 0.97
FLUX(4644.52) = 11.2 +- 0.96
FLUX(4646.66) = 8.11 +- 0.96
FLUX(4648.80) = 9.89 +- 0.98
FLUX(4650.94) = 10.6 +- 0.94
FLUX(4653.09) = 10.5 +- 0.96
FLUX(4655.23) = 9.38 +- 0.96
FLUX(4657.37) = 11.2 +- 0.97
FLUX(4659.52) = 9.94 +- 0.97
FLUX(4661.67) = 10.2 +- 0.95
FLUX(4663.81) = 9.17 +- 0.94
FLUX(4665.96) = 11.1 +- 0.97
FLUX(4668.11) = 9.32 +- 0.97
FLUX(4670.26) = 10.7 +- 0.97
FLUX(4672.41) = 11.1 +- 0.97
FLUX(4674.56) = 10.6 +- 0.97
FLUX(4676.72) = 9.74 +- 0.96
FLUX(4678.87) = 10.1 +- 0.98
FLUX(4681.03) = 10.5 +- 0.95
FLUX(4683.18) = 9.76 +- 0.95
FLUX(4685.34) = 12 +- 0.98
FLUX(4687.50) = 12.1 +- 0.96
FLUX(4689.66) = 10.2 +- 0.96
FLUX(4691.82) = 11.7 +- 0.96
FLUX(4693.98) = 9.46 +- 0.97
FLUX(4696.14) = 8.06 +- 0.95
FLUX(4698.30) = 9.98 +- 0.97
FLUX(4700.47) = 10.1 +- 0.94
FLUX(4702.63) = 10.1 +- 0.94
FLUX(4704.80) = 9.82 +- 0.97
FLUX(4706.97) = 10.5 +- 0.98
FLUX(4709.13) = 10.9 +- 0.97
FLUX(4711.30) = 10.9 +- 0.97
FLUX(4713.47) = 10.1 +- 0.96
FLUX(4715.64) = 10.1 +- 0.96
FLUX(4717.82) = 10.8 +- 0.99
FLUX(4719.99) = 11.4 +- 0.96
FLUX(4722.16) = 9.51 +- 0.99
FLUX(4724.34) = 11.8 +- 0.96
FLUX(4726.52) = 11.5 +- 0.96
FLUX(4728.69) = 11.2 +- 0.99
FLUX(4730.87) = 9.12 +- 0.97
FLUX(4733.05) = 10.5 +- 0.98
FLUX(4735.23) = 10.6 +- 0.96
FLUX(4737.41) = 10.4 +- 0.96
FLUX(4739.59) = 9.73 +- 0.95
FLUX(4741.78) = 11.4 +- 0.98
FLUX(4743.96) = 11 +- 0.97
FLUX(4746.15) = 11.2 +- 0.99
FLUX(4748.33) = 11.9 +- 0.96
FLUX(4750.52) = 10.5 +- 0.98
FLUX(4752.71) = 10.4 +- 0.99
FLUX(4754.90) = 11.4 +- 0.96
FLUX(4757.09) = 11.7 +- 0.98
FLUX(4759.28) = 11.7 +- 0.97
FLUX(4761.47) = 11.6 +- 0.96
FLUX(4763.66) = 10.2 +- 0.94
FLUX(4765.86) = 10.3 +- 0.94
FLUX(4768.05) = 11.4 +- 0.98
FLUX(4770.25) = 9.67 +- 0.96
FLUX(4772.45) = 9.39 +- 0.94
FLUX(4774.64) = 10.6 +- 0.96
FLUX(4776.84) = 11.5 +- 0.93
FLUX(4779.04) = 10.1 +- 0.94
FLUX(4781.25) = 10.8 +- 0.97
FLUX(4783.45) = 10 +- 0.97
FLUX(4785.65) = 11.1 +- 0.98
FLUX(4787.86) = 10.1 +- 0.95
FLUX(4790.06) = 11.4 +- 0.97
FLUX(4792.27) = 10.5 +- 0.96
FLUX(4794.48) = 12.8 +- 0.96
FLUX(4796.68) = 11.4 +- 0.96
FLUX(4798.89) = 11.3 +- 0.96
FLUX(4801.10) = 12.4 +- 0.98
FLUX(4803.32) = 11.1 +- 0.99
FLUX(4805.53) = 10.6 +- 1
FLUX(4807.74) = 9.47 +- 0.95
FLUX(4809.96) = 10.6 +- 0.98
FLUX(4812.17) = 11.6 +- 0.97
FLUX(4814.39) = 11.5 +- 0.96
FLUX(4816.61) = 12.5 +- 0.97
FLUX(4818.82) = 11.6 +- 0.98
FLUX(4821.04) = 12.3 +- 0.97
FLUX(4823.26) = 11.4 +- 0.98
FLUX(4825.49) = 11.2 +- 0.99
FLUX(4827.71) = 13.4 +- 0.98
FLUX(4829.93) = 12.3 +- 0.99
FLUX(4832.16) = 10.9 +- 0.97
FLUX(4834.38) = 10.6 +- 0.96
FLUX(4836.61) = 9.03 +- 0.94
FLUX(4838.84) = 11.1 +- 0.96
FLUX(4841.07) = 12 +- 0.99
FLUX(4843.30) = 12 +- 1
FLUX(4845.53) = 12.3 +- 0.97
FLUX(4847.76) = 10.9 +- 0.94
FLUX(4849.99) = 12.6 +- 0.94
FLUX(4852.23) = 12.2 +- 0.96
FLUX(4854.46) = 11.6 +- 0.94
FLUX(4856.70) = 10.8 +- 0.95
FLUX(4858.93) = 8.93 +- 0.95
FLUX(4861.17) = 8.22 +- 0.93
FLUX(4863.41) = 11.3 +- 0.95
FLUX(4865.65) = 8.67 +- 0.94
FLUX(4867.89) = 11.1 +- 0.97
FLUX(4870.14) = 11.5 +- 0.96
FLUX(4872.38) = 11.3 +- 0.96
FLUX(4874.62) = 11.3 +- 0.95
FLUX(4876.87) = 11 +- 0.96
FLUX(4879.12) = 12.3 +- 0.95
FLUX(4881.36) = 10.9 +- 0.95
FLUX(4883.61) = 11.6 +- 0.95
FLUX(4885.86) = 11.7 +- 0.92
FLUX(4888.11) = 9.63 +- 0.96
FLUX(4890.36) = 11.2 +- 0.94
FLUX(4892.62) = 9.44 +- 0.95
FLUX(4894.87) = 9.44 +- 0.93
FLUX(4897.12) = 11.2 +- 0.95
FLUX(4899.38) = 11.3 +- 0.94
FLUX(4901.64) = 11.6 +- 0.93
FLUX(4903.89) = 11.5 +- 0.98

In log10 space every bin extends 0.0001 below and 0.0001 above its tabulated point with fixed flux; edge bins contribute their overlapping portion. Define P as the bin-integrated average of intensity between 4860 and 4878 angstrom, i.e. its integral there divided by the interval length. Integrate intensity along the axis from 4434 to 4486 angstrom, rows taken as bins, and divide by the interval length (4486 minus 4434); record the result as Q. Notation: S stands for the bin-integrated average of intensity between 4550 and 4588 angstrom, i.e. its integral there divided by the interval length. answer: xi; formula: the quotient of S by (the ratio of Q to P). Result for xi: 11.3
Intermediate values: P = 10.5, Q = 9.2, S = 9.9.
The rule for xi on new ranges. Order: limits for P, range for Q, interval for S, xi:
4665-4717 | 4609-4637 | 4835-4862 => 10.5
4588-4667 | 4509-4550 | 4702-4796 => 11.3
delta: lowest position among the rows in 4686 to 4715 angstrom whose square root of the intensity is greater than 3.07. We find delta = 4687.50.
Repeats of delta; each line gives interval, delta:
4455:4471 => 4468.29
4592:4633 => 4593.47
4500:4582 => 4501.33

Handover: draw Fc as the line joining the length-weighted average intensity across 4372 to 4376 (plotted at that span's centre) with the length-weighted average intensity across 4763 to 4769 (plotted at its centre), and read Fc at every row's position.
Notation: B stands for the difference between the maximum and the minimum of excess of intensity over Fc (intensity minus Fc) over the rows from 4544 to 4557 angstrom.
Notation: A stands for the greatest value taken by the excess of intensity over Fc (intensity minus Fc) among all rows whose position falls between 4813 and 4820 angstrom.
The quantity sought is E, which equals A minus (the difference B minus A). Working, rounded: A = 1.5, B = 2.34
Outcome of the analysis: 0.7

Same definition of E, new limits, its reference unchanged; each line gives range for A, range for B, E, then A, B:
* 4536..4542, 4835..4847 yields 0.0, 1.6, 3.21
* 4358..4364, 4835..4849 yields -2.1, 0.5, 3.21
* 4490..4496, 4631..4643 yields 1.6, 2.1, 2.71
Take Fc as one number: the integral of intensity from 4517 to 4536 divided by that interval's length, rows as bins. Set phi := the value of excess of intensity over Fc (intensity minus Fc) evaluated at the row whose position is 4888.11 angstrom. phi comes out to 0.0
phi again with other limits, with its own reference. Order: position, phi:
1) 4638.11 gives 0.3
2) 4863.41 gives 1.6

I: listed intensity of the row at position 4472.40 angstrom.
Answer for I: 9.22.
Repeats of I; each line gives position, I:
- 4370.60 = 7.8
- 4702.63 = 10.1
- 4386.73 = 6.45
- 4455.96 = 9.17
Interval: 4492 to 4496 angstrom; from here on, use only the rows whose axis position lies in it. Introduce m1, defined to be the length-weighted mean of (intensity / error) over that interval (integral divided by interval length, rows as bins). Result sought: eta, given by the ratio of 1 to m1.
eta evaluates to 0.098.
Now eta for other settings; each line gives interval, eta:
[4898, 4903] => 0.082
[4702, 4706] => 0.096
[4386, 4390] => 0.149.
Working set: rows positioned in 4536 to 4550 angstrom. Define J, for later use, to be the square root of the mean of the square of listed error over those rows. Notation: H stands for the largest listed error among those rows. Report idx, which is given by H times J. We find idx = 0.96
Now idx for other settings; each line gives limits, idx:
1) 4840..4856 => 0.96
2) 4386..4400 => 1.11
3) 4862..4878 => 0.93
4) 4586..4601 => 0.97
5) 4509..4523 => 1.00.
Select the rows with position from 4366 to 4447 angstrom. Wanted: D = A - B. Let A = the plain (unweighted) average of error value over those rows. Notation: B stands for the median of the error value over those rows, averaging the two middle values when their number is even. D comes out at 0.0000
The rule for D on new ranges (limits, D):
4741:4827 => -0.0026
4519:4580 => 0.0038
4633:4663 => 0.0021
